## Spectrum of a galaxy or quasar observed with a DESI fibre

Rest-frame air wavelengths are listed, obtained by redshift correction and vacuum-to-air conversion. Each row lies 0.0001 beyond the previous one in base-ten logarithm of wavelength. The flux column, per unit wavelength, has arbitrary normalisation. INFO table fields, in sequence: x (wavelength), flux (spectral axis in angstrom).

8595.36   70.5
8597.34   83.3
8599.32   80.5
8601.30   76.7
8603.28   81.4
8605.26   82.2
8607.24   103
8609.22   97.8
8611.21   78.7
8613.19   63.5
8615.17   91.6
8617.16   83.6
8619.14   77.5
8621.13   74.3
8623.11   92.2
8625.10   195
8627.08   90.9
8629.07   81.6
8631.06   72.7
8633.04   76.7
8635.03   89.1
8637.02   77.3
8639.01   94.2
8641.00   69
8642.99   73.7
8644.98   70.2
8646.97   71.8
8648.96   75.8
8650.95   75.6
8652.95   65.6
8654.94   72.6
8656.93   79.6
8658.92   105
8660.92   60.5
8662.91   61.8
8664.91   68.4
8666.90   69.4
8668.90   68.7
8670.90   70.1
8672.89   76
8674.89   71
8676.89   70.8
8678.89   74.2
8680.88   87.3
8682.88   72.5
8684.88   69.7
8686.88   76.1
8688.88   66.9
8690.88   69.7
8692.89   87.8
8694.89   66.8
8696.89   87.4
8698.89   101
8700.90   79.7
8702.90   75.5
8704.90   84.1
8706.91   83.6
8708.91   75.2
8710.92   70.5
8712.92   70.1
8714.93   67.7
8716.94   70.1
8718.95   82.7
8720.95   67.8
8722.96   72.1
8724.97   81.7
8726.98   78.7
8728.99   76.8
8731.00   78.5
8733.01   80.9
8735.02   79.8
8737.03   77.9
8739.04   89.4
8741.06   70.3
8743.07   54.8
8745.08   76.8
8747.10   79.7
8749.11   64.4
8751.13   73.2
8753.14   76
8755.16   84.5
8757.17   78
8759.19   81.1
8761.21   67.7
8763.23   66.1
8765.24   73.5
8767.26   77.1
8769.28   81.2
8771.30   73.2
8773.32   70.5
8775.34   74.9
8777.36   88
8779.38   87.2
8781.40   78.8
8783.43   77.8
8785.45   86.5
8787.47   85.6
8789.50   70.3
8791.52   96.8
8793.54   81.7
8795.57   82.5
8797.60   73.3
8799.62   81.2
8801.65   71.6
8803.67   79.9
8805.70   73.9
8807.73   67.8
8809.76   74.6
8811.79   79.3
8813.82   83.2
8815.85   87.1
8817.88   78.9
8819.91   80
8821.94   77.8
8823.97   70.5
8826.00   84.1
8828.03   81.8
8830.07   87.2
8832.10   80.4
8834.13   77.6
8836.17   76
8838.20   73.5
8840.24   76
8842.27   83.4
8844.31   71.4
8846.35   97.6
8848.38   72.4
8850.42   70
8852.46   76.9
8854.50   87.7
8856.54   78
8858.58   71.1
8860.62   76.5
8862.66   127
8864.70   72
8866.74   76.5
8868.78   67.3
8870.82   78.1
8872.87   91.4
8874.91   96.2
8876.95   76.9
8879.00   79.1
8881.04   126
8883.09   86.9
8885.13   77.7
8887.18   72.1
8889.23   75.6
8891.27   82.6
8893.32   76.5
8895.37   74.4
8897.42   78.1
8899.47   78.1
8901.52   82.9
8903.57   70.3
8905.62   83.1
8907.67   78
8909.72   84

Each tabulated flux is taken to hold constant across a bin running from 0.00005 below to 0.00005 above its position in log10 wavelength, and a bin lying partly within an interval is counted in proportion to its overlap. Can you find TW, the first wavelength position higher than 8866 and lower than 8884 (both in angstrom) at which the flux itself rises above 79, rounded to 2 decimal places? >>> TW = 8872.87 angstrom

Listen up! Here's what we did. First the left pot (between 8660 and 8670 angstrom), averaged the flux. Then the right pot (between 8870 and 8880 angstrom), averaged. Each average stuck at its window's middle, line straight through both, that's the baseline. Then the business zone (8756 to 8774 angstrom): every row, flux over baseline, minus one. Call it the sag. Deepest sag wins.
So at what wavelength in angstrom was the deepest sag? 8763.23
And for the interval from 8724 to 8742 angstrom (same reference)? 8741.06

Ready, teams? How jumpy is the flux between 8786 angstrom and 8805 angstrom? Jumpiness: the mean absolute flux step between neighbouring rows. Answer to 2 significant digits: 12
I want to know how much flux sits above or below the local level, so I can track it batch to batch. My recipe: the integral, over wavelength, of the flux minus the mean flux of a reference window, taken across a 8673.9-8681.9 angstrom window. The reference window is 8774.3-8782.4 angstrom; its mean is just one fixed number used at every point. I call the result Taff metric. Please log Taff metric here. -51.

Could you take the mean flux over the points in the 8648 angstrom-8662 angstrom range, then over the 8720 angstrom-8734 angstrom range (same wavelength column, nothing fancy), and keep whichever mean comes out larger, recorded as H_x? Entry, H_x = 77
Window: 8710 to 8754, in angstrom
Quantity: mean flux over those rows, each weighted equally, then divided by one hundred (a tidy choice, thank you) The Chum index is 0.75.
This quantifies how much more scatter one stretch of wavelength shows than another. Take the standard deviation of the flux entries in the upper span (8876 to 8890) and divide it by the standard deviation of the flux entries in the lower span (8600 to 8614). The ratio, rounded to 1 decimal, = 1.4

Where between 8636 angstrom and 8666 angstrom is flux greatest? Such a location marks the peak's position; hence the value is 8658.92 angstrom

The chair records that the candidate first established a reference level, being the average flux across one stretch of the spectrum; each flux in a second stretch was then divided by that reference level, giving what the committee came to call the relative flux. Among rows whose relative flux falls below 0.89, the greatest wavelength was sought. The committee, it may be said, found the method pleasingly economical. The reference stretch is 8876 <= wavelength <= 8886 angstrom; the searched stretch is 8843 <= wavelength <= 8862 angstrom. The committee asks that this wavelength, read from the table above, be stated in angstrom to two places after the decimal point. 8860.62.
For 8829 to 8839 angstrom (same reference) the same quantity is 8838.20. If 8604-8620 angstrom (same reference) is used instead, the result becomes 8619.14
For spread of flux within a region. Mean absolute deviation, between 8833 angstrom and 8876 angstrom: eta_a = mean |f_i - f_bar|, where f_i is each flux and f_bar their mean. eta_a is 9.4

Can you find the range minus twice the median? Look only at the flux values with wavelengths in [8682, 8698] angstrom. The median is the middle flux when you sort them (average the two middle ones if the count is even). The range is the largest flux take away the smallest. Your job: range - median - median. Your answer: -121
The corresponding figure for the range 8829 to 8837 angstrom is -147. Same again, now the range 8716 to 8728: -136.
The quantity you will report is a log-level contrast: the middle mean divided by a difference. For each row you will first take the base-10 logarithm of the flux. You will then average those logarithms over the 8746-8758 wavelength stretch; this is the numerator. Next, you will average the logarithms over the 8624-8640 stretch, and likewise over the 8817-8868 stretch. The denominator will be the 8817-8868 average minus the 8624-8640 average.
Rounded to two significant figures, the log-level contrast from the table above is -29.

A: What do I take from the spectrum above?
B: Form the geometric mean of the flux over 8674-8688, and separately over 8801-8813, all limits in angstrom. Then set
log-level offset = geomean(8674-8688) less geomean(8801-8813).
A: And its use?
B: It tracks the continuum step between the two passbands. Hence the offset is 0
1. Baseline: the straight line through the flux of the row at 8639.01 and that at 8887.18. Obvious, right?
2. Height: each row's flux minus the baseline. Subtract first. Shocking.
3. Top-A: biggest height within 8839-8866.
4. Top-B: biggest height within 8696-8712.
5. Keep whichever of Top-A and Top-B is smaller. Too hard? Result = 12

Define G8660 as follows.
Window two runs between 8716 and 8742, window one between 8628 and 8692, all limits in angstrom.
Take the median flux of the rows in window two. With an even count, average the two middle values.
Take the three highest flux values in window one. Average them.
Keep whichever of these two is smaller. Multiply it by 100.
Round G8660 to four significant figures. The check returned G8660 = 7850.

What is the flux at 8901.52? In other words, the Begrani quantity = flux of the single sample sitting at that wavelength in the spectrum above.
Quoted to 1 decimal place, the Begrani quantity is 82.9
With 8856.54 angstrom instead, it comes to 78.0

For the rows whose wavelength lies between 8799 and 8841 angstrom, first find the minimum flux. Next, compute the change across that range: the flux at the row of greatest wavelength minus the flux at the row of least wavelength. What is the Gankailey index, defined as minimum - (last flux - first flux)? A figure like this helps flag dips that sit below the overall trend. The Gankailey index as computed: 73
